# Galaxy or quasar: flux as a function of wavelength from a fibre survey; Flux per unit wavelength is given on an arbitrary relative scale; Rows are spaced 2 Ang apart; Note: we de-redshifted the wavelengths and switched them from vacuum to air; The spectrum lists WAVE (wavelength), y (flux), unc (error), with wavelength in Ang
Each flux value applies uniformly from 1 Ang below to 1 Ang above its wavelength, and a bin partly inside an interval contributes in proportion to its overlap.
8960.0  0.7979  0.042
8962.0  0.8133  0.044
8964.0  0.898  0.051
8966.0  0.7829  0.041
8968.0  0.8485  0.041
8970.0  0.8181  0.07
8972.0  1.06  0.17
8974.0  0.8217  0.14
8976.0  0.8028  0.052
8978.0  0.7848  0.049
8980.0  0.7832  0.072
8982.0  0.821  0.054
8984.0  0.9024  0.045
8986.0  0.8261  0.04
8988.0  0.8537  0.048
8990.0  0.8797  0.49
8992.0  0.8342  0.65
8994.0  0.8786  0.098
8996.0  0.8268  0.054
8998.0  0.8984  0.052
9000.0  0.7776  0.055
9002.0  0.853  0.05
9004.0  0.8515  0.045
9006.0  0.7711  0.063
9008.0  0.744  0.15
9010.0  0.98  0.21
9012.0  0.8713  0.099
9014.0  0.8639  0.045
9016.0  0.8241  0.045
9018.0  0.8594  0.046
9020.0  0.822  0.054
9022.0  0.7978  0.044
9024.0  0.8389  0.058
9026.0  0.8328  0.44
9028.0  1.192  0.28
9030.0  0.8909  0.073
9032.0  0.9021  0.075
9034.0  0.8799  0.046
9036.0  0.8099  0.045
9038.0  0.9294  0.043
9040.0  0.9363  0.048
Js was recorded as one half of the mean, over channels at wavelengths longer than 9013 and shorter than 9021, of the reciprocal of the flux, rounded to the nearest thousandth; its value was 0.594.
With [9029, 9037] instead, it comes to 0.575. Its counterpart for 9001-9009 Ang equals 0.623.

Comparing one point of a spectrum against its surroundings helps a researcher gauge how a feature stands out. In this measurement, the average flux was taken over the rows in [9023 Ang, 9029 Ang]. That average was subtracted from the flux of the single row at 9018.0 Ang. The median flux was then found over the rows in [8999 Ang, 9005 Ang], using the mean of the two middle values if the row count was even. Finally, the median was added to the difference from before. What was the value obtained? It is 0.76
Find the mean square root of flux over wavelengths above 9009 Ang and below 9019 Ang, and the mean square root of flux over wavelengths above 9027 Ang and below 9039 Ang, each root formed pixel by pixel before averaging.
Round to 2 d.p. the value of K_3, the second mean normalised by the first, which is 1.03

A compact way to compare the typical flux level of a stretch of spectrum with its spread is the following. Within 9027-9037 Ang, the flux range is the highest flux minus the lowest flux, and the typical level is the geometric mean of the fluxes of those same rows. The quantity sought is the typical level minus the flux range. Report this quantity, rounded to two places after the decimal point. 0.54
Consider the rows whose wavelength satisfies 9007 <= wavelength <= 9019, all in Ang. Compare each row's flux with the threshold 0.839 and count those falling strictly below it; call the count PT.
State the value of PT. 2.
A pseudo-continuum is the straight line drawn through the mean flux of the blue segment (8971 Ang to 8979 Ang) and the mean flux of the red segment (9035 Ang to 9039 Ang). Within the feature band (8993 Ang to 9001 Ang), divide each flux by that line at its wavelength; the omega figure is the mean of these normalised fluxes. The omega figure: 0.97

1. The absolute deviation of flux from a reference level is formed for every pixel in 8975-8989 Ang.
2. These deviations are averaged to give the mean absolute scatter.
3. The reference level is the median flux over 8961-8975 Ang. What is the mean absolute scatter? 0.030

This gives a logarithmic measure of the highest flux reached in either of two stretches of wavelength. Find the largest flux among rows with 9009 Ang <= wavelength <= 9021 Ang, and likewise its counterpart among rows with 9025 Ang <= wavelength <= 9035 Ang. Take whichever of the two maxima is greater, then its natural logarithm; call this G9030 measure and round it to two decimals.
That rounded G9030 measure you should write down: 0.18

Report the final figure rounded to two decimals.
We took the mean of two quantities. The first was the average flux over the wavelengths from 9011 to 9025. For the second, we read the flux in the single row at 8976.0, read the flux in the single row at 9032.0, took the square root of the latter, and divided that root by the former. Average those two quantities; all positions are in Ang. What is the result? 1.01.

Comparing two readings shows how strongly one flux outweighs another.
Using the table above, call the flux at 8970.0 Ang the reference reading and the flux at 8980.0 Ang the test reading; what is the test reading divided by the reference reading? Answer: 0.96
